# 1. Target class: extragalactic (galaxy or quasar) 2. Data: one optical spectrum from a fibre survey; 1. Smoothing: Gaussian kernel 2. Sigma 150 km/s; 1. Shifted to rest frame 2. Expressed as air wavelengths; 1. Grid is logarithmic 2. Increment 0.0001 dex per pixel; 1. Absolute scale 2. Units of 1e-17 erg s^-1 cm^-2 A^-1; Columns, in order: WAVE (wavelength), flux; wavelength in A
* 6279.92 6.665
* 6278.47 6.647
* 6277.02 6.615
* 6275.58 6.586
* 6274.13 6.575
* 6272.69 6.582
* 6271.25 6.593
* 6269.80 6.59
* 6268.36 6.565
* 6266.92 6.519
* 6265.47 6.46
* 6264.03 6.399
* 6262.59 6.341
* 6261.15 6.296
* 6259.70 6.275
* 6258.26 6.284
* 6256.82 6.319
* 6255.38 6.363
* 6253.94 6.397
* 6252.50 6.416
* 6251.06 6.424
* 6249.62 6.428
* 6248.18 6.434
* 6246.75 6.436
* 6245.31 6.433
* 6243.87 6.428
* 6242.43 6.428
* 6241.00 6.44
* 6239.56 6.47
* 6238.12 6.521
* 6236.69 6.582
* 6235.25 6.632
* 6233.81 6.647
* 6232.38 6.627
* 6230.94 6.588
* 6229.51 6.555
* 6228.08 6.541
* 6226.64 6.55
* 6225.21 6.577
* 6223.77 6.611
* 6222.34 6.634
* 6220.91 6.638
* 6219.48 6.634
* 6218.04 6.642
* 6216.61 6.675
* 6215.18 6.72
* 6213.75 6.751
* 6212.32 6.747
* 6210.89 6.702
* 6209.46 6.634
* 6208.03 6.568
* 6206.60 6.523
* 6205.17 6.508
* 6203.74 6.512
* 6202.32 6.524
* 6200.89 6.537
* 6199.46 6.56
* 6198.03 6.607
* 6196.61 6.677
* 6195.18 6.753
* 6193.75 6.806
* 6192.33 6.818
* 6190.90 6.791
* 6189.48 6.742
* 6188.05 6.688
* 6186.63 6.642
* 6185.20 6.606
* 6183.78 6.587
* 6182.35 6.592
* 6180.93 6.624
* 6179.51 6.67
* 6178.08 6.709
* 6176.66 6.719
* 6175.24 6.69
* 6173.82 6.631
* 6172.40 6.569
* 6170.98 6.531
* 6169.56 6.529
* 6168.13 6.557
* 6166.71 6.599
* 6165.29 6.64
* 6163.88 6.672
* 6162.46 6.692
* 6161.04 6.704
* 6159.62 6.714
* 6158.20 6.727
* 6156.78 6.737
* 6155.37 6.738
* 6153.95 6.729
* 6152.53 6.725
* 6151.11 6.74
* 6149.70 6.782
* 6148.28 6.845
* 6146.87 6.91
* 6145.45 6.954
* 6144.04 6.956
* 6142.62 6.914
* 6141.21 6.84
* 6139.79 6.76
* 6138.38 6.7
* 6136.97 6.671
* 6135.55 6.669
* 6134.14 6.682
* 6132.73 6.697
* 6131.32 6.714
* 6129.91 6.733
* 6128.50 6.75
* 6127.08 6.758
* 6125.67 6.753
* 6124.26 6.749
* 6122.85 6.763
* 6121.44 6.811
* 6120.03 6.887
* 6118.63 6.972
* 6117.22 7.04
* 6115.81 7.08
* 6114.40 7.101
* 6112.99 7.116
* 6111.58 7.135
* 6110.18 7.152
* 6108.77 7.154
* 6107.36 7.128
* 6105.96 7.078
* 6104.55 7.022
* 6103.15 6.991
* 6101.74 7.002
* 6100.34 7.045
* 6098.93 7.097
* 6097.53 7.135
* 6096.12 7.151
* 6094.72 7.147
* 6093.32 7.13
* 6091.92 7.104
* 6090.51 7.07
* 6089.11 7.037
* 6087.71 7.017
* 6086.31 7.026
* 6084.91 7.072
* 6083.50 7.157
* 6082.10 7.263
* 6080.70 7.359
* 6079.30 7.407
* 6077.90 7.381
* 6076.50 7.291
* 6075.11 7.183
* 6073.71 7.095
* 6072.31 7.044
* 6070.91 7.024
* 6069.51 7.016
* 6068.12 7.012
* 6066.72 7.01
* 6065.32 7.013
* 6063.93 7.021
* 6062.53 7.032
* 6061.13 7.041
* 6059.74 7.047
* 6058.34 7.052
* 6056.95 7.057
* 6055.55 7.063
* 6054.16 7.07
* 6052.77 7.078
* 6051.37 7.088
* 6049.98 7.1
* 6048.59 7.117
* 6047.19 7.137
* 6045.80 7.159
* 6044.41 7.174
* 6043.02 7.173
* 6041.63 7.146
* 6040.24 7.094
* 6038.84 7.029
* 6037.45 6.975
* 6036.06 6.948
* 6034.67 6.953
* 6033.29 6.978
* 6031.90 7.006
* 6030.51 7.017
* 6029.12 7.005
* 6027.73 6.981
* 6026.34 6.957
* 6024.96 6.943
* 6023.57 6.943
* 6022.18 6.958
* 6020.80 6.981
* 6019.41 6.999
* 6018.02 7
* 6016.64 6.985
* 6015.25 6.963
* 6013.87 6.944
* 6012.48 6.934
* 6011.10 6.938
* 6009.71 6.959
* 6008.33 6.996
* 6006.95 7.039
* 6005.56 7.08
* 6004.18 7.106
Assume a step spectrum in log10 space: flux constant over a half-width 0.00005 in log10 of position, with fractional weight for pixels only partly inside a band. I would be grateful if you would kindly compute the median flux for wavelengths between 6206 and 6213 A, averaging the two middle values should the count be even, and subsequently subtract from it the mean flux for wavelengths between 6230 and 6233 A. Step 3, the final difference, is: 0.03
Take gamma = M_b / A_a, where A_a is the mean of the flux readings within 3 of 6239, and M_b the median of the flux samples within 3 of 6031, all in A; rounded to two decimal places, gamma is 1.08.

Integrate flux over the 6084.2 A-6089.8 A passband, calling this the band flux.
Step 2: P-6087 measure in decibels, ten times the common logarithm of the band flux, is 16.0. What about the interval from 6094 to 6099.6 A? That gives 16.0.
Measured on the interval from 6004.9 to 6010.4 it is 15.9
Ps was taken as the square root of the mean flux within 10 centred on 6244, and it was 2.54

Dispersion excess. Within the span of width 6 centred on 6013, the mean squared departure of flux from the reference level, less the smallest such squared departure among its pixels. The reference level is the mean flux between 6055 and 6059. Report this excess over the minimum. 0.004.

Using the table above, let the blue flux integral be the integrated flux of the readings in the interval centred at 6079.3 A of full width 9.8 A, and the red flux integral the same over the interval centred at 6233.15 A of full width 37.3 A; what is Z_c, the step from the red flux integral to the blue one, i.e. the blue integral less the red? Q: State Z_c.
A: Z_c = -173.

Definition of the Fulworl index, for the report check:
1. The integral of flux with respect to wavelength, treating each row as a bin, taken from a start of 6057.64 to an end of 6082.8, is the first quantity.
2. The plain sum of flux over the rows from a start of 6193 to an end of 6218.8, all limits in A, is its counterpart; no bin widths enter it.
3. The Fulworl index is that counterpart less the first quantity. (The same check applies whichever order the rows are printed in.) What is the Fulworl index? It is -59.9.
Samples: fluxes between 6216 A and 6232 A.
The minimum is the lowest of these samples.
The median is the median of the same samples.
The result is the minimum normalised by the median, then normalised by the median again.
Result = 0.150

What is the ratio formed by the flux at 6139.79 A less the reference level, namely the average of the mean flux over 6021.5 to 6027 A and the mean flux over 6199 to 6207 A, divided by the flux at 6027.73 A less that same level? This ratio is 0.1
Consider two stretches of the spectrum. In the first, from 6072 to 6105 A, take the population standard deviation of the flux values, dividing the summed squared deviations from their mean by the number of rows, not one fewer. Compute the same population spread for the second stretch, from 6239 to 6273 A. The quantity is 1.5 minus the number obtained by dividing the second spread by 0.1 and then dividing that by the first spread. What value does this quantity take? -6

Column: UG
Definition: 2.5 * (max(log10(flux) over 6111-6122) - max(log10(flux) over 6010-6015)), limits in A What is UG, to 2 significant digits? 0.029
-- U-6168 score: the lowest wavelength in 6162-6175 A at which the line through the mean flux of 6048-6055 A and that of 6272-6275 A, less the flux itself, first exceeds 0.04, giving 6162.46 A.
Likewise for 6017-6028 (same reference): 6018.02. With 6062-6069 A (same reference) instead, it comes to 6063.93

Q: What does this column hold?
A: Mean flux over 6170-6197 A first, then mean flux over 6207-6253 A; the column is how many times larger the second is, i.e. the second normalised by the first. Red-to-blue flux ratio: 0.984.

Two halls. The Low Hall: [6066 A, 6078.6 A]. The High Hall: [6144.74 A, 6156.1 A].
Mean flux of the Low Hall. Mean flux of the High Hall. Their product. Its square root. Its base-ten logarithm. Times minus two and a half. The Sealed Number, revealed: -2.11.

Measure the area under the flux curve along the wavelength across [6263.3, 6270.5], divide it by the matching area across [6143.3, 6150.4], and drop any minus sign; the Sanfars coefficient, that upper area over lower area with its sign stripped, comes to 0.96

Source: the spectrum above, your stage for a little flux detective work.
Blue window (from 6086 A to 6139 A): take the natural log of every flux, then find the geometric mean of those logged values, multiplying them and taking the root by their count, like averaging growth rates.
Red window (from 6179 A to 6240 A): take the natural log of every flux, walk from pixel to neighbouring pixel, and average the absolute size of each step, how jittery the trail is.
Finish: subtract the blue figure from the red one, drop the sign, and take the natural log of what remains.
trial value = 0.660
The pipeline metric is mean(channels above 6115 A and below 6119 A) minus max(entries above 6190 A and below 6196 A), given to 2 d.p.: 0.21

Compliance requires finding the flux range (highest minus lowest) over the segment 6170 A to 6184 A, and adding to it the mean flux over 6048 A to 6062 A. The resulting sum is 7.26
